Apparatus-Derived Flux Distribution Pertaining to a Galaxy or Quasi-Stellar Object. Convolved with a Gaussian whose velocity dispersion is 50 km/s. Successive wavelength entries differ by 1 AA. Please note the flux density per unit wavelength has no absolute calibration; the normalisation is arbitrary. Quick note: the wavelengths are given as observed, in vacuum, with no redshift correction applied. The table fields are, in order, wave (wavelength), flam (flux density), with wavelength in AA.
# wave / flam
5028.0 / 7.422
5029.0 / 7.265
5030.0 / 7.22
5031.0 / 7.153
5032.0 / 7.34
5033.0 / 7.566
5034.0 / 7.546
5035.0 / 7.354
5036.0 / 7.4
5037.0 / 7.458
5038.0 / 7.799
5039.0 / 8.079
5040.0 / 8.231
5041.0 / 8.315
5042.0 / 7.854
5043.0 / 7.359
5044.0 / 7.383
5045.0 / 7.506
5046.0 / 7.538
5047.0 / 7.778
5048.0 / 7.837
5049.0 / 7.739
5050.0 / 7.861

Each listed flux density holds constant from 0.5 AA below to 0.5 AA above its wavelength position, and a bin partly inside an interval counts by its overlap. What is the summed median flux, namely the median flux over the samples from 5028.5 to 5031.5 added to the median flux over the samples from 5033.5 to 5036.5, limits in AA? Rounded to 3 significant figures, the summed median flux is 14.6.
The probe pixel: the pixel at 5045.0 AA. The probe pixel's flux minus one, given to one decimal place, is 6.5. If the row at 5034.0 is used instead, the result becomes 6.5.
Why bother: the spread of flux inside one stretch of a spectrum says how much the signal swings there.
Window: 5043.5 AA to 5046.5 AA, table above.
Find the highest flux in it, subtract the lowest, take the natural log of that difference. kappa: -1.9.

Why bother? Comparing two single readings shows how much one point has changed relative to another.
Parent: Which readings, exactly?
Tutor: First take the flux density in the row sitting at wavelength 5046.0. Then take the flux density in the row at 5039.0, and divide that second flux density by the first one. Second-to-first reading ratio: 1.07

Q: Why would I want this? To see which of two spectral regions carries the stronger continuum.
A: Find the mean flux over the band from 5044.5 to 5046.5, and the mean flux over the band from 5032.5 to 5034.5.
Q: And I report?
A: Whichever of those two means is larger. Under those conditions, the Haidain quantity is 7.56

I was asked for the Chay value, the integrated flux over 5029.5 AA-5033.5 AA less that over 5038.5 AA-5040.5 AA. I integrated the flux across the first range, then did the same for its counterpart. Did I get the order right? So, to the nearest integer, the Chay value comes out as 13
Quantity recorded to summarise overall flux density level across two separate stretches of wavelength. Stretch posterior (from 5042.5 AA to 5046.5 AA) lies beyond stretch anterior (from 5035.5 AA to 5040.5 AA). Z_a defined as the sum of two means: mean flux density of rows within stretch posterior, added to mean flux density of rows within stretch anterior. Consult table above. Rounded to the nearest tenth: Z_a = 15.2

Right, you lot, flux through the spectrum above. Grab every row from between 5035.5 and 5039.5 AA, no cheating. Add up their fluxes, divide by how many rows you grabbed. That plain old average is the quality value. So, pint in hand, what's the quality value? 7.68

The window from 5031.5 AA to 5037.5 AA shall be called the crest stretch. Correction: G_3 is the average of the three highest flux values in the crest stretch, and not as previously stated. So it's 7.5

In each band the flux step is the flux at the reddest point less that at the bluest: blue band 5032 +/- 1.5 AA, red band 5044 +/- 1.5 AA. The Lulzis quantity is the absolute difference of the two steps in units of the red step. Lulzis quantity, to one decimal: 1.8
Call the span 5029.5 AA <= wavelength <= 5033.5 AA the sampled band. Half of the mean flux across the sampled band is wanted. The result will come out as 3.66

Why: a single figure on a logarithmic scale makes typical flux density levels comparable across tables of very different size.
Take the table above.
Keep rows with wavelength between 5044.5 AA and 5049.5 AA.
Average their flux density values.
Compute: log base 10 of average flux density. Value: 0.885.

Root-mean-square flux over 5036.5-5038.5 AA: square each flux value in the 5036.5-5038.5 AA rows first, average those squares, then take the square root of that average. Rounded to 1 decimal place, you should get 7.6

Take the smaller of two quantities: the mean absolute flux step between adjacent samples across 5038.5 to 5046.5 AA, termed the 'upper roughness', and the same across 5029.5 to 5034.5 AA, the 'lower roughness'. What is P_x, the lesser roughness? 0.125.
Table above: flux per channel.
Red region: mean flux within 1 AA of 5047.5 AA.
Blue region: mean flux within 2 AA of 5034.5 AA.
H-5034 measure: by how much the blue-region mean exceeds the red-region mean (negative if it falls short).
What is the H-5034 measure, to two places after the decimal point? -0.34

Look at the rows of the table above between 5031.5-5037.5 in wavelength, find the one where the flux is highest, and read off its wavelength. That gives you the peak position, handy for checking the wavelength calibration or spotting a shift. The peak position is 5033.0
